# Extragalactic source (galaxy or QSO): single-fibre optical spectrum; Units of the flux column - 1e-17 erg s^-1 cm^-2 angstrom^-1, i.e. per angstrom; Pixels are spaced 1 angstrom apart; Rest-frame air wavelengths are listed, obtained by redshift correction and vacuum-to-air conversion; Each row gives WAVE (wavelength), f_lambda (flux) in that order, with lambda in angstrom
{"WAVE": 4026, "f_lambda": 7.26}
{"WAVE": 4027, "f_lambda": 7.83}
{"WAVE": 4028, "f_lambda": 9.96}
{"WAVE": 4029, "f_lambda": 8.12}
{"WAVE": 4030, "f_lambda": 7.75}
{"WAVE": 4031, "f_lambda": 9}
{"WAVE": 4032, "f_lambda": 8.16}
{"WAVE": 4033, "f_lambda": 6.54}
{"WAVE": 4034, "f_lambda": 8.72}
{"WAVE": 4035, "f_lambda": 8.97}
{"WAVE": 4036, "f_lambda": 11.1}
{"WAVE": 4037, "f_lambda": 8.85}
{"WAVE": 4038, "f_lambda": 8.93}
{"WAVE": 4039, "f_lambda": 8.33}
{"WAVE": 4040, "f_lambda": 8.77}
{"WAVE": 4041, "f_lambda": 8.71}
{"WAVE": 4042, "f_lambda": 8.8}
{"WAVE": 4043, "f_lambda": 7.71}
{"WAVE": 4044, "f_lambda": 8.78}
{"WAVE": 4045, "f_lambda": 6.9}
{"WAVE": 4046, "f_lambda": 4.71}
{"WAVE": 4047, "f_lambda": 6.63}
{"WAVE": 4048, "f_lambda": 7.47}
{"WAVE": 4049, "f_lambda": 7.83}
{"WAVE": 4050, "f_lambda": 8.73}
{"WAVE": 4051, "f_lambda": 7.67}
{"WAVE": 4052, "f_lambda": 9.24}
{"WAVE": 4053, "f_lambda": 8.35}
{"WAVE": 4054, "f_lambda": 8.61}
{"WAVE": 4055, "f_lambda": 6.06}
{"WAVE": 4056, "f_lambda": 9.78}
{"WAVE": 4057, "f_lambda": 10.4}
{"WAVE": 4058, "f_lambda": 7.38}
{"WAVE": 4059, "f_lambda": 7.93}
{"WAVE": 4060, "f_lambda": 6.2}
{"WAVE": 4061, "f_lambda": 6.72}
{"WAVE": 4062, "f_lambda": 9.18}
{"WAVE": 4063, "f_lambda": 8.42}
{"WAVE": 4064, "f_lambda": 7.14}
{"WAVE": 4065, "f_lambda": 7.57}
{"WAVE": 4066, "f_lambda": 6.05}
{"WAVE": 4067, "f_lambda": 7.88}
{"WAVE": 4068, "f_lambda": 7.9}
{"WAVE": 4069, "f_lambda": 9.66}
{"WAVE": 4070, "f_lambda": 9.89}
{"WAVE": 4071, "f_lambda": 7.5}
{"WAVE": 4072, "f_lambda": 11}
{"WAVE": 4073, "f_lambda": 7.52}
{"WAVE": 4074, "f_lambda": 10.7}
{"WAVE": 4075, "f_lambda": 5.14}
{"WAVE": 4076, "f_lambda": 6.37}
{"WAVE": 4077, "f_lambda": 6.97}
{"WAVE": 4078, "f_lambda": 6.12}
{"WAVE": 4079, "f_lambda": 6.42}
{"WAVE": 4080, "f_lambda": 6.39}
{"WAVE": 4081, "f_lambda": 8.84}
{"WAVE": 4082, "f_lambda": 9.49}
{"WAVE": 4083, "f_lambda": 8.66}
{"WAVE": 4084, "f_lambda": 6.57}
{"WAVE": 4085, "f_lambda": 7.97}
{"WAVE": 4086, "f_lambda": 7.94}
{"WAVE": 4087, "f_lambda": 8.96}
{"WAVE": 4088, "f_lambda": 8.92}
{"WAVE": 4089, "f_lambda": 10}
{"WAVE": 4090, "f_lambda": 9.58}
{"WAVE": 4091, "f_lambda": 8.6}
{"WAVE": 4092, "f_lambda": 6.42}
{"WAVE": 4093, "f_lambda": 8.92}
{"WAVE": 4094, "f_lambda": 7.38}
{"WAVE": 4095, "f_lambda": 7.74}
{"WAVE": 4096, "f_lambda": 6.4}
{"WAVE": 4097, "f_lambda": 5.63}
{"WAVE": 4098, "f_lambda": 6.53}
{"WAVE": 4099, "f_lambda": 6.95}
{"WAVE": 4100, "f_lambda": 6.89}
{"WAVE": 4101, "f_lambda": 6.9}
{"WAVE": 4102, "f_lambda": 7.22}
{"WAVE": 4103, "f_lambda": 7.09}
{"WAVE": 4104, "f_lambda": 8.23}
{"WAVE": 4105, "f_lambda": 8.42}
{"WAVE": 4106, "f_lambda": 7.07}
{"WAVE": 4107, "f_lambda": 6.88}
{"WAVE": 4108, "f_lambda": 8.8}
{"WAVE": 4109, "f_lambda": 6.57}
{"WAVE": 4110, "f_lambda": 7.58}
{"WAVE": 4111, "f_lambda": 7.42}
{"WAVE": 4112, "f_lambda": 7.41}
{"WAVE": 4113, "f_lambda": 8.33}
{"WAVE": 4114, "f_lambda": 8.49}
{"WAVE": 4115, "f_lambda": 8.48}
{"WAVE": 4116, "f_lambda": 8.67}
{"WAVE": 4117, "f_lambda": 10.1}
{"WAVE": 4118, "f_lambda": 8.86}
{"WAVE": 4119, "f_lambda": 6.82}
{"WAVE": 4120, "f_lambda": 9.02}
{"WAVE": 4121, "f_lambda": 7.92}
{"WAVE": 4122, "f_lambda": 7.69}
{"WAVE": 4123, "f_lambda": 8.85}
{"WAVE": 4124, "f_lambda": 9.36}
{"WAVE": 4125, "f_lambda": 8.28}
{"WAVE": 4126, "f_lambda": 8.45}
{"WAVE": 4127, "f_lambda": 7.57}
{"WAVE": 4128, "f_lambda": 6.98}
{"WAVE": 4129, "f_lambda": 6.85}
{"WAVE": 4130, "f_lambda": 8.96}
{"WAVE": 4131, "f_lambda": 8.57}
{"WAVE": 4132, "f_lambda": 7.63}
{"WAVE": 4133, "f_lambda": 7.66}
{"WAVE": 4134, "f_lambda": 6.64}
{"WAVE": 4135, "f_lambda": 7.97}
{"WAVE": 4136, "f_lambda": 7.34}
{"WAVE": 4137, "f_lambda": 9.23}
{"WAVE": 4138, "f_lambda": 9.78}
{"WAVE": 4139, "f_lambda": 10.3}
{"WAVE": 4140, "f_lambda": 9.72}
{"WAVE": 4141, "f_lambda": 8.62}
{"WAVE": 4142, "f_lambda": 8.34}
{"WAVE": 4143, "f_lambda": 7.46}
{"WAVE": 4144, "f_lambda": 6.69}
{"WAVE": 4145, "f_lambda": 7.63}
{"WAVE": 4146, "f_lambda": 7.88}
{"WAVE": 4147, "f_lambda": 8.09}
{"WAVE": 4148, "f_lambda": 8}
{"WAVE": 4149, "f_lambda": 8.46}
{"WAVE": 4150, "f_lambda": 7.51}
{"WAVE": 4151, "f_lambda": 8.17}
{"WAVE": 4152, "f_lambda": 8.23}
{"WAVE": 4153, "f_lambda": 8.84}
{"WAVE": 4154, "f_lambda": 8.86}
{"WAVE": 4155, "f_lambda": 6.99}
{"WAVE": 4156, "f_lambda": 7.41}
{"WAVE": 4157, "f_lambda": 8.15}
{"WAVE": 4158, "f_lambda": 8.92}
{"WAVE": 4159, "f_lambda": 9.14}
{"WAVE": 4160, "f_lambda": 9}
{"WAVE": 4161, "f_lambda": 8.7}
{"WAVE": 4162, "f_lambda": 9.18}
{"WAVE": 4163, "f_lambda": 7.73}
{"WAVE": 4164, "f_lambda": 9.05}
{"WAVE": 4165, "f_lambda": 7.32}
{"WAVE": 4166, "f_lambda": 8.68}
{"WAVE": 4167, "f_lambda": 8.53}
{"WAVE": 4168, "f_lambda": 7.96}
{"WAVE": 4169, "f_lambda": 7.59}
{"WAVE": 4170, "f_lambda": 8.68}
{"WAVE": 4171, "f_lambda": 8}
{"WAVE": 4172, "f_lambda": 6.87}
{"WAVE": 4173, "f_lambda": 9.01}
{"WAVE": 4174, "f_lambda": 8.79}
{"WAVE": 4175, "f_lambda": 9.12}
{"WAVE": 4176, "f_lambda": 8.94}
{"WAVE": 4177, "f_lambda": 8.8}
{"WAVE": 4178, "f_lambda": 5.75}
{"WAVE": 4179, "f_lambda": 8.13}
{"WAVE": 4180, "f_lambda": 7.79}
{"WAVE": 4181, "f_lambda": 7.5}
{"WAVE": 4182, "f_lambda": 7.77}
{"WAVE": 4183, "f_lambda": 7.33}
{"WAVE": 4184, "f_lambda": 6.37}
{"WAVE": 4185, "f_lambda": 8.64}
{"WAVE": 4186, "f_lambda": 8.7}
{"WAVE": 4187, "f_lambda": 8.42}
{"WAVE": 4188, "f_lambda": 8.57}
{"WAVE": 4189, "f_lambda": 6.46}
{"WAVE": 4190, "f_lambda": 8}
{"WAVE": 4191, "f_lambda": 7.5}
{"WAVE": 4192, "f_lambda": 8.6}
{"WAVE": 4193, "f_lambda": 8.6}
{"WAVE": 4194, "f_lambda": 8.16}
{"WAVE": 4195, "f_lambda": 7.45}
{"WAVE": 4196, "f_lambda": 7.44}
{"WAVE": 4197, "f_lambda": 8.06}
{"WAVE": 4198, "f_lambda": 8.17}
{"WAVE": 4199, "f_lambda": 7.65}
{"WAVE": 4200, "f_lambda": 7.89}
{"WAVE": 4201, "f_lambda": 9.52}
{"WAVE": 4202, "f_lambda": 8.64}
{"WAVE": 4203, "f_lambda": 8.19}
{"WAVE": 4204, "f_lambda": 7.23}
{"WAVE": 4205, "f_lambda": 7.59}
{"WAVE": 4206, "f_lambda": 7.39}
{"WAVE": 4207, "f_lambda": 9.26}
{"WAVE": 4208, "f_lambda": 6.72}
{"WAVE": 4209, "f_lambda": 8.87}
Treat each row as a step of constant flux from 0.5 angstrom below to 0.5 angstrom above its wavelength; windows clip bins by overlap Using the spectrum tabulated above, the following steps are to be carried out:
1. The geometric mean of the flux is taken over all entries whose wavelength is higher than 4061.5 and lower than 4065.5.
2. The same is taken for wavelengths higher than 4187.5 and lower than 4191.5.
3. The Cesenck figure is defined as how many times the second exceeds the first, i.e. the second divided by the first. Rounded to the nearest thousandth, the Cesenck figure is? 0.944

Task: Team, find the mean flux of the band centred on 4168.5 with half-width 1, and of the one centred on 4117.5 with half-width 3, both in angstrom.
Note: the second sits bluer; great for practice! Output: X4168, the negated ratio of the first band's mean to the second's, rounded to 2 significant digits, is -0.90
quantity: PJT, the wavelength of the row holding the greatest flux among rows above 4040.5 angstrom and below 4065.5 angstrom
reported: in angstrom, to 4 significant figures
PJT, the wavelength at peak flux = 4057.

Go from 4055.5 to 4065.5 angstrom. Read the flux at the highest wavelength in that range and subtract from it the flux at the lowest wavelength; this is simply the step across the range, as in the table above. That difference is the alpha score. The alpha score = -2.2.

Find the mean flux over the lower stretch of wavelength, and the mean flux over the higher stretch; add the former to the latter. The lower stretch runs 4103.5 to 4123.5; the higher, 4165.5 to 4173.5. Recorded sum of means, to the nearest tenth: 16.2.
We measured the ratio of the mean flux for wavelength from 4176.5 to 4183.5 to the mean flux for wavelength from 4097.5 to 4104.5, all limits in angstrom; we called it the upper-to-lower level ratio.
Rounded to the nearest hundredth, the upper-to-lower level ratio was 1.07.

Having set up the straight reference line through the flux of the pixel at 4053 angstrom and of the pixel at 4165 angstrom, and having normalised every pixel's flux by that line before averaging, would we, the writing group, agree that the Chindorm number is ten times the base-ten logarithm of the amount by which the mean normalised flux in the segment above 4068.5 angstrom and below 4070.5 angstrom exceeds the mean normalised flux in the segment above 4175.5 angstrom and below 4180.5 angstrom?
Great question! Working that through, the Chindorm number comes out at -10.1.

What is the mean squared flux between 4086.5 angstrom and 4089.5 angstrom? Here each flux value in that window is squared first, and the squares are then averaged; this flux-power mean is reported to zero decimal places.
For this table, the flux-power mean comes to 87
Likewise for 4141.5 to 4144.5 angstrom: 57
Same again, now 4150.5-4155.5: 68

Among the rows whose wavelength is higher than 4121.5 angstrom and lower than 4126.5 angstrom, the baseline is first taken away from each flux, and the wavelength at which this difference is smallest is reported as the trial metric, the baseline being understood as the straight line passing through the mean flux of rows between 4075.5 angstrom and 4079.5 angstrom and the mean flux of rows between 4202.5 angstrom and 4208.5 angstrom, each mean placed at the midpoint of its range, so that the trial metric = 4122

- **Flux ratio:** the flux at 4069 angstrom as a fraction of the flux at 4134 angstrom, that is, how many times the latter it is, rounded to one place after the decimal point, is 1.5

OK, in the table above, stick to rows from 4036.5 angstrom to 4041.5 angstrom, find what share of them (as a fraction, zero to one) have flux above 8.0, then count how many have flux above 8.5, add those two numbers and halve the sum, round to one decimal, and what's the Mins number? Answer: 2.5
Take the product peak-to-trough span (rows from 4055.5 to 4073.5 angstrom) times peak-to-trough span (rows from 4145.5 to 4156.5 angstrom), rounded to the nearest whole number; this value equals 9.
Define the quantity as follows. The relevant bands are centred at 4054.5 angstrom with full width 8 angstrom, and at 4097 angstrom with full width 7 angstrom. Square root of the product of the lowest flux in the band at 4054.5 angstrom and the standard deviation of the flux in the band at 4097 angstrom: 2.0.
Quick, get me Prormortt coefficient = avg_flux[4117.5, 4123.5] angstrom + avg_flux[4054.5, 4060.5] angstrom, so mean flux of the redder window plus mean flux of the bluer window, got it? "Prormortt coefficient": 16.2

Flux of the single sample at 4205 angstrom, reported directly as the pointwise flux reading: 7.59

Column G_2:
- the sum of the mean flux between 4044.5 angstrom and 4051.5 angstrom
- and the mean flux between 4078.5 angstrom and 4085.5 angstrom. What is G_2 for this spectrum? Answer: 14.9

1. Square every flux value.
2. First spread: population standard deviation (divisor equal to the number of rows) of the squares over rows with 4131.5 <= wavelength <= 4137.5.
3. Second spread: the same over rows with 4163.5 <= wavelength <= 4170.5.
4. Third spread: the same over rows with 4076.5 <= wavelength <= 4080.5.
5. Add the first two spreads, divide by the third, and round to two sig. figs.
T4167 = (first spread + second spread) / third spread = 5.5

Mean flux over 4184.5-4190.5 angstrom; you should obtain 8.13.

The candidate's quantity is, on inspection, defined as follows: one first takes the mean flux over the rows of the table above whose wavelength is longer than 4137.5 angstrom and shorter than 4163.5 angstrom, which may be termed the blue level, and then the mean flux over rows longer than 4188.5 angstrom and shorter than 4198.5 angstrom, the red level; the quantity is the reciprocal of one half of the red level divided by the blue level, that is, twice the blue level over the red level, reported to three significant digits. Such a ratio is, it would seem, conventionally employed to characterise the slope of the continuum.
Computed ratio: 2.14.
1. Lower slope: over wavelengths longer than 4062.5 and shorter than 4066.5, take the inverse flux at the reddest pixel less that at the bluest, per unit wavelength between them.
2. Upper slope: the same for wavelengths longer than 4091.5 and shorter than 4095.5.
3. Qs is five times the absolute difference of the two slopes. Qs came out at 0.122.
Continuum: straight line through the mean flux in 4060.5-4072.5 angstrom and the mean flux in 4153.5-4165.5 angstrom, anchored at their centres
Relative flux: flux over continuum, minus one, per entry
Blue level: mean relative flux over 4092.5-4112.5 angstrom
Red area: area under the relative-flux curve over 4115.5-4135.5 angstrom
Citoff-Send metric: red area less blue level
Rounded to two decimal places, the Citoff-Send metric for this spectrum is -0.32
